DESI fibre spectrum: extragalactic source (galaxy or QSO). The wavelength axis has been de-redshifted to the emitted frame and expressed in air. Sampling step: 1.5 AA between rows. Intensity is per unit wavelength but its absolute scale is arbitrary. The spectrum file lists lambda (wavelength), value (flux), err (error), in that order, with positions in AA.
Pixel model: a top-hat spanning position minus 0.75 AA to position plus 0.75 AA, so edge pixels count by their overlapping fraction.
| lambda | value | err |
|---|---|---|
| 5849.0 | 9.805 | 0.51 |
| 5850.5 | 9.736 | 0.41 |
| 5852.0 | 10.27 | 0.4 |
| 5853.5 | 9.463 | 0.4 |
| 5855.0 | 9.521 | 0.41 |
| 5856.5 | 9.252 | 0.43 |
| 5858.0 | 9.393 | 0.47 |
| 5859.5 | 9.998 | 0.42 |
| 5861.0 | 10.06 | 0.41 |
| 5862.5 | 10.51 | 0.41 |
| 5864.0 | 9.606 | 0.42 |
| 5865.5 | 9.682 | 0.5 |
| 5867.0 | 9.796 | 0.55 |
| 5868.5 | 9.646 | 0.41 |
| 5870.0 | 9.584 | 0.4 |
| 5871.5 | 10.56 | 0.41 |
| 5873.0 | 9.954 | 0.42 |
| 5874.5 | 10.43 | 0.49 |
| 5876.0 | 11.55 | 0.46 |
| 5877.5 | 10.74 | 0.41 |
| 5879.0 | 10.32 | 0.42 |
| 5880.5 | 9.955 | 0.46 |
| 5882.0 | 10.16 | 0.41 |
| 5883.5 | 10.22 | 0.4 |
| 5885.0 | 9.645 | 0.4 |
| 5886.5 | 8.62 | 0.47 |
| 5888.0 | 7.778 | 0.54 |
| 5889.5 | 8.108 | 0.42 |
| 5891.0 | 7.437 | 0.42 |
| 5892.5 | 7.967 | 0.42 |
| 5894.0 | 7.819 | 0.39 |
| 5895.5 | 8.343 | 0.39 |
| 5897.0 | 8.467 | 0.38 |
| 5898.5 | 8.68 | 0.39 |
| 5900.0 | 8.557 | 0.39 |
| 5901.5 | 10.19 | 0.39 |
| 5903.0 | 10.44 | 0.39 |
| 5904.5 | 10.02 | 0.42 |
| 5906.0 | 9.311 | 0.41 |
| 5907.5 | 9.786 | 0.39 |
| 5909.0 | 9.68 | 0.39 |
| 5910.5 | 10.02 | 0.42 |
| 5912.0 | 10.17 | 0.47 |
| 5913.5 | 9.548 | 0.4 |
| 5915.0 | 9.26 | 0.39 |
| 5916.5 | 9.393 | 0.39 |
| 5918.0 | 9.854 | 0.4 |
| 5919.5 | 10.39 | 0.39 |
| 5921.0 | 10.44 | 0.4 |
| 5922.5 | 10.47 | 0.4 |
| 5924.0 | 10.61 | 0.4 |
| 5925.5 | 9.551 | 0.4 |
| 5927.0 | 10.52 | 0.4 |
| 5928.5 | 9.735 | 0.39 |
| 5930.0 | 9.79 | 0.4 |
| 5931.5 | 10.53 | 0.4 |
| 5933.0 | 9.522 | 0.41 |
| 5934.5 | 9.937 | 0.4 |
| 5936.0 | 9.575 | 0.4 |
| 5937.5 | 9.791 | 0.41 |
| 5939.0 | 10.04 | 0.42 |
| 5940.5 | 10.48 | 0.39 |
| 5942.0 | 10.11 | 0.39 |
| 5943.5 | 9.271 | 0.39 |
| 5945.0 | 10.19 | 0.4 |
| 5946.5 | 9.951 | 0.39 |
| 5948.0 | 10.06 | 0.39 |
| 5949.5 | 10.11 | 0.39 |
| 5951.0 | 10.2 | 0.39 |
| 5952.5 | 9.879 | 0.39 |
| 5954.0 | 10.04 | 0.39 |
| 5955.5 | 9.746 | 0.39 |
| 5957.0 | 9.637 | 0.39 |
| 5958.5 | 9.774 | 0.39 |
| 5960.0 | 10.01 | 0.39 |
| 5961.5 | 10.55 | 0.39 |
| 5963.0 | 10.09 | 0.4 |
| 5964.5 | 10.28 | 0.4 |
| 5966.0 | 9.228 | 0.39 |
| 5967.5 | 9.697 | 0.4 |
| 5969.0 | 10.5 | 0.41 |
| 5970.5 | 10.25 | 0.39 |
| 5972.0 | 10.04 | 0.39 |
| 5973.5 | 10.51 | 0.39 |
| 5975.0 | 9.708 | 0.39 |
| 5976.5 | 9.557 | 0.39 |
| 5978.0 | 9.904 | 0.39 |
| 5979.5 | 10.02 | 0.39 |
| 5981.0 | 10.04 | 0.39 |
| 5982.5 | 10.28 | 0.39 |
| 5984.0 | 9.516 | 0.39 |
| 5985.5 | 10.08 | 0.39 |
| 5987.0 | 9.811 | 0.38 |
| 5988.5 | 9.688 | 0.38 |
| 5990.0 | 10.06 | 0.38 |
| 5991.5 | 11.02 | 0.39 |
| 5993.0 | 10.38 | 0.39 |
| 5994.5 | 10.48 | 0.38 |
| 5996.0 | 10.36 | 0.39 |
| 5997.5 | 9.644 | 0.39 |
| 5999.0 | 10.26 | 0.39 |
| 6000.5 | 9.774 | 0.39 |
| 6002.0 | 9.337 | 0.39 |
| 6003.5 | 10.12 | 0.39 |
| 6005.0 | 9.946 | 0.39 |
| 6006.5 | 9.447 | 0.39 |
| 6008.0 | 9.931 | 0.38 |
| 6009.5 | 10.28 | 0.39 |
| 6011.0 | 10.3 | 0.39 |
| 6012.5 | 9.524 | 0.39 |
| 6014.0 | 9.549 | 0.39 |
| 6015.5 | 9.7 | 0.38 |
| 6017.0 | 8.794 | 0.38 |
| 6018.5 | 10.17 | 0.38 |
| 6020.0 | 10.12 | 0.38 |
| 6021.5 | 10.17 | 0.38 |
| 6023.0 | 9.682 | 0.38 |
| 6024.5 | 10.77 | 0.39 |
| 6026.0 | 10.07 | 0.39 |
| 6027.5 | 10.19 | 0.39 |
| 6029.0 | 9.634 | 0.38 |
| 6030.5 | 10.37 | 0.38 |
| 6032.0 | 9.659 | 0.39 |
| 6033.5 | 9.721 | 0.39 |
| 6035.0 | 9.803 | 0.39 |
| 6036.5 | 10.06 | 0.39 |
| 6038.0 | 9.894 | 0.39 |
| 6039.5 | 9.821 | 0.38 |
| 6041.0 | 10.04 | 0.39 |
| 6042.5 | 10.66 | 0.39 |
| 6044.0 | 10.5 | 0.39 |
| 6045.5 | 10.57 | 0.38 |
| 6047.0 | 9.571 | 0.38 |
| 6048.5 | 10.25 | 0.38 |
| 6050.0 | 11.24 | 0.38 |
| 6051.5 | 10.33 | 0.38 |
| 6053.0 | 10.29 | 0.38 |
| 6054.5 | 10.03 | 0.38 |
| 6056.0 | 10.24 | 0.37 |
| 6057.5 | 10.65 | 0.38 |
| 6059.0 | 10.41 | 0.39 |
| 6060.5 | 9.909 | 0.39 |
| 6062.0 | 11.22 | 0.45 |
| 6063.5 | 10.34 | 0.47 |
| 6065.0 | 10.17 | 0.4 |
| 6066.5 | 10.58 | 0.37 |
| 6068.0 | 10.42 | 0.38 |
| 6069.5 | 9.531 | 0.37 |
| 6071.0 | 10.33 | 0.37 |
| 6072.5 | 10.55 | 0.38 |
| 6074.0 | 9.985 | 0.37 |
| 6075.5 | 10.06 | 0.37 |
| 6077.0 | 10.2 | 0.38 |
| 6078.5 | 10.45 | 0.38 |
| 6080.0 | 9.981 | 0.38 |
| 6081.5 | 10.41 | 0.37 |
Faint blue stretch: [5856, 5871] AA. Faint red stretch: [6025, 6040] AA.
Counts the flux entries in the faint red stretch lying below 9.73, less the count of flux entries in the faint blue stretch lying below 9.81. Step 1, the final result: -4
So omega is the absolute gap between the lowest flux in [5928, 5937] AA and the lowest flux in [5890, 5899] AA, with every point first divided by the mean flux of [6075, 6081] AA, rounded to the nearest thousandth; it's 0.205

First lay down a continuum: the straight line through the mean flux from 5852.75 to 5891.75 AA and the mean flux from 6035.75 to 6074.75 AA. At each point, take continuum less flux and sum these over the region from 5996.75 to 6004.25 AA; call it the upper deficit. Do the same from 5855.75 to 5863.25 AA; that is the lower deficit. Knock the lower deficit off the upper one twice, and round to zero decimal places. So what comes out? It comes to 3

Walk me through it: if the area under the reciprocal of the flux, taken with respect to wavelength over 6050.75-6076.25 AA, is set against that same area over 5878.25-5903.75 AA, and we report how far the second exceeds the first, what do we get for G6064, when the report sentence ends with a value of 0.40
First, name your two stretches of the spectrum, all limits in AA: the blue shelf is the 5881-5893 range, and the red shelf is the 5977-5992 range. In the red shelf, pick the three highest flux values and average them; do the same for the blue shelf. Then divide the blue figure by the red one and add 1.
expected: 1.96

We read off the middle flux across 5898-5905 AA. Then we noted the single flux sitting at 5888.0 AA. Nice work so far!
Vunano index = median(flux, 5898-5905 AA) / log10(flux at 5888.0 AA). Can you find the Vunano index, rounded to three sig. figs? 11.2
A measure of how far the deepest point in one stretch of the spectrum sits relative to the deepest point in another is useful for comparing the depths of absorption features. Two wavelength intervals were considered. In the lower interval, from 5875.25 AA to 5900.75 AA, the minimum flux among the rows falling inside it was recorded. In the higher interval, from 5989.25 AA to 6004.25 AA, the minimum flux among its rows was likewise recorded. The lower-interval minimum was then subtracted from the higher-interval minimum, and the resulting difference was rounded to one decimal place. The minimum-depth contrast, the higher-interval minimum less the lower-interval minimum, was 1.9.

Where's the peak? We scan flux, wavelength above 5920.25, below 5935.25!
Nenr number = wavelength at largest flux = 5924.0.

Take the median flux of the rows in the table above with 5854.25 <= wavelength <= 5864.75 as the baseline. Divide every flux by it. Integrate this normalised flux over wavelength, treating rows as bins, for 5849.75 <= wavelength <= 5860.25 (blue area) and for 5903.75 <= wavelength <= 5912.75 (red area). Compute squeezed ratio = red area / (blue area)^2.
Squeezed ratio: 0.083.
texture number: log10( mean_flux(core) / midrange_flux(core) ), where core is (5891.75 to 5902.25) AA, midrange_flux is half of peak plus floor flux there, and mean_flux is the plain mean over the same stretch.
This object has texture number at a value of -0.021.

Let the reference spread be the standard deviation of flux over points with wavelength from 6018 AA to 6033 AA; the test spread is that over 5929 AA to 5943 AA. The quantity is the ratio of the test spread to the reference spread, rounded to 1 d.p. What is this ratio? 1.0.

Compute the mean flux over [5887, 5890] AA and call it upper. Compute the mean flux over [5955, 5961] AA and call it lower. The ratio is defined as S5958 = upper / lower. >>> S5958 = 0.81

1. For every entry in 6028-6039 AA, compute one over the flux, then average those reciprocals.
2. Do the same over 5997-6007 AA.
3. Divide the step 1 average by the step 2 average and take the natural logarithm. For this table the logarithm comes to -0.009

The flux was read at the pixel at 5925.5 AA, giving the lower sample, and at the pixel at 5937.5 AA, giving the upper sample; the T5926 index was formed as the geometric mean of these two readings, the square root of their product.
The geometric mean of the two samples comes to 9.7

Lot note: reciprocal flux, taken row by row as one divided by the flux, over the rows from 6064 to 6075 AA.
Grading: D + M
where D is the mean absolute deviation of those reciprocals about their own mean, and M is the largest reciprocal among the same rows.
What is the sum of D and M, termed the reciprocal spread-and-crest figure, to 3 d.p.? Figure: 0.108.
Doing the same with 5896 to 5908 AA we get 0.126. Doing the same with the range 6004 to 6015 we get 0.109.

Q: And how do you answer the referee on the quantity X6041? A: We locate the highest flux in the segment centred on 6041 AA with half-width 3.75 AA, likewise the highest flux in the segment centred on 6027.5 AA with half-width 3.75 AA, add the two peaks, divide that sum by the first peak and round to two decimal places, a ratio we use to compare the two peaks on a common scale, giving 2.01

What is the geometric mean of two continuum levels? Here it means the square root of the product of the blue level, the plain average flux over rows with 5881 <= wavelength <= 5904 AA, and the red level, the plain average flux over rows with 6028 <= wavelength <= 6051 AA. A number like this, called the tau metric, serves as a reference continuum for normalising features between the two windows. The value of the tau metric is 9.5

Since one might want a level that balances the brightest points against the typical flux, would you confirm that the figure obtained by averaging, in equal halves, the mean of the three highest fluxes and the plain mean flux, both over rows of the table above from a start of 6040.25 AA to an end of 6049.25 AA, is 10.42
